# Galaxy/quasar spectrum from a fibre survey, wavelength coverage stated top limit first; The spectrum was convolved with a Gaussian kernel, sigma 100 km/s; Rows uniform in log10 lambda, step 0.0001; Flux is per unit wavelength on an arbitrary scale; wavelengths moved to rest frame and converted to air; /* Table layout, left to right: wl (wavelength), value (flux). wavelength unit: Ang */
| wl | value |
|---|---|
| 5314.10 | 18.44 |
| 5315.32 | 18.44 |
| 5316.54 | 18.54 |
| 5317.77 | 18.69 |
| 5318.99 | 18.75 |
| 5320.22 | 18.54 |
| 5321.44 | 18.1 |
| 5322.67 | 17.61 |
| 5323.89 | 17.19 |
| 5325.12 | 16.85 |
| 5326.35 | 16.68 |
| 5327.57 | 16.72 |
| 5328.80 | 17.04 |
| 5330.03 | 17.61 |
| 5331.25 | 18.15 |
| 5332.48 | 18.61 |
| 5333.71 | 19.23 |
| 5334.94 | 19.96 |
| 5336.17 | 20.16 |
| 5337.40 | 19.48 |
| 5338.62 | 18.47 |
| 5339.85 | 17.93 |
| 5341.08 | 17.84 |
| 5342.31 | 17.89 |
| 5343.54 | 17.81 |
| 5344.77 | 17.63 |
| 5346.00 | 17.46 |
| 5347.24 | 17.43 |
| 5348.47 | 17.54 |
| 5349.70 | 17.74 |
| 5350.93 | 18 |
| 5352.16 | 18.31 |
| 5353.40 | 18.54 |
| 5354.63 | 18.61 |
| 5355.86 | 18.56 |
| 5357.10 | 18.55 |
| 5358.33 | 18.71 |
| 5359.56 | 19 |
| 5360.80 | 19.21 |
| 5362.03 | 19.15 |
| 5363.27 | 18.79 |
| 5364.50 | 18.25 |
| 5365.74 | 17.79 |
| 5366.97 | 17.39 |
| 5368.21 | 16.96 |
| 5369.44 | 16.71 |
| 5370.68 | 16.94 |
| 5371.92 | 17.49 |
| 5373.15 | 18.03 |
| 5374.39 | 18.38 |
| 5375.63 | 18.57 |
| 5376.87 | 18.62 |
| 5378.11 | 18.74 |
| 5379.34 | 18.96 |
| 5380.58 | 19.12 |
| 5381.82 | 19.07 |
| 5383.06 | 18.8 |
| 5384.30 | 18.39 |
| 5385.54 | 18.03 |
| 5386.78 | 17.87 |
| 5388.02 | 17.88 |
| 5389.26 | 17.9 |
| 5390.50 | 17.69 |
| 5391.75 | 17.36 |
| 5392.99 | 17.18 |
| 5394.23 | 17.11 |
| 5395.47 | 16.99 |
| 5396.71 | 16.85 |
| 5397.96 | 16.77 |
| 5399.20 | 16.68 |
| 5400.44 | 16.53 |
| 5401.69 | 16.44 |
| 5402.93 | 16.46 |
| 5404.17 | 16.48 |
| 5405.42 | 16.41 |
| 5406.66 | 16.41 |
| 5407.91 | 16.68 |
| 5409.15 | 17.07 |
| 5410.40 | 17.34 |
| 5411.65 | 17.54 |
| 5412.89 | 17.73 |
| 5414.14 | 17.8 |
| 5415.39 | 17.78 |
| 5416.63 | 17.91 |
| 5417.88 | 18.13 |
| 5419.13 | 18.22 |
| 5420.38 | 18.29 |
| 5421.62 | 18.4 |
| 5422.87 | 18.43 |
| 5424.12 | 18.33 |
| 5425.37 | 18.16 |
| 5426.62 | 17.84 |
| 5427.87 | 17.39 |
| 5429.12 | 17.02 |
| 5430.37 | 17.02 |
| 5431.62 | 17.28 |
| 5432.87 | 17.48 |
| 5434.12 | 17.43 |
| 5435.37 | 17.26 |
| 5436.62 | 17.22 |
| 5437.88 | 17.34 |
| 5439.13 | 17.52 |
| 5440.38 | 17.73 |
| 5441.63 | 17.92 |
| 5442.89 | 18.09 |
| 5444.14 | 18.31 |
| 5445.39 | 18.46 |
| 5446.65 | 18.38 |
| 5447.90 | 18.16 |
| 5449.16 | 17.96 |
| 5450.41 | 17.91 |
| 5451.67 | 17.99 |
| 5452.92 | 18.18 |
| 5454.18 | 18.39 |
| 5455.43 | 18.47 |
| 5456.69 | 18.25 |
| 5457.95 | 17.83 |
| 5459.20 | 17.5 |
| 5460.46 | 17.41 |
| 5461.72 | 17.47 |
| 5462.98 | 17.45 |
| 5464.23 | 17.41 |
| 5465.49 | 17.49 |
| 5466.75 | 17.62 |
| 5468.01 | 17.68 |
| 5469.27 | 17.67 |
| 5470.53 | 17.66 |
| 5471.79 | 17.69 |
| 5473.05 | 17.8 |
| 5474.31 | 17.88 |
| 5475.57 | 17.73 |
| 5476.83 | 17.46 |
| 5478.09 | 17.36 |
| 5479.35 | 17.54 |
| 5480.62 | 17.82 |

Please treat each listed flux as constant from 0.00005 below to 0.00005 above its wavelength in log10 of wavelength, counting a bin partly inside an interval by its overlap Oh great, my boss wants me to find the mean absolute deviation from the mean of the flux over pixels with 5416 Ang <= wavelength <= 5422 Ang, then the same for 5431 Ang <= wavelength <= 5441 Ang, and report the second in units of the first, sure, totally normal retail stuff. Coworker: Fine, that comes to 1.0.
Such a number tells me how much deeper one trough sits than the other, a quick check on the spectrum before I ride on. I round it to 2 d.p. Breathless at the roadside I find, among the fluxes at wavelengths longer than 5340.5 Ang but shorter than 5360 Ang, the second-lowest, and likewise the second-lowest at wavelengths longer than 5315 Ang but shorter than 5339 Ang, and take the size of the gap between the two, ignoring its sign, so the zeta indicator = 0.74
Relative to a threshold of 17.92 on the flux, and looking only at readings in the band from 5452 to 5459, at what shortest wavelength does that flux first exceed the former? 5452.92 Ang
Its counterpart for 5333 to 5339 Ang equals 5333.71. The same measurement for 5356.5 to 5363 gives 5357.10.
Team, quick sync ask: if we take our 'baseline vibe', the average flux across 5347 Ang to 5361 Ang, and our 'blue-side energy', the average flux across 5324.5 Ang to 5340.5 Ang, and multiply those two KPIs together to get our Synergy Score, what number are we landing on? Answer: 334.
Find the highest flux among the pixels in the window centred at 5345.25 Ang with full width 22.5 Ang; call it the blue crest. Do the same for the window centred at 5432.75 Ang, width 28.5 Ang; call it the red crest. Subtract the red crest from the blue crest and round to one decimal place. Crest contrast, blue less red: 1.7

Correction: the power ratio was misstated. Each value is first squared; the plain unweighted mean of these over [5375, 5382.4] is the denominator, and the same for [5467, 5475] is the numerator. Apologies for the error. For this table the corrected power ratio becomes 0.88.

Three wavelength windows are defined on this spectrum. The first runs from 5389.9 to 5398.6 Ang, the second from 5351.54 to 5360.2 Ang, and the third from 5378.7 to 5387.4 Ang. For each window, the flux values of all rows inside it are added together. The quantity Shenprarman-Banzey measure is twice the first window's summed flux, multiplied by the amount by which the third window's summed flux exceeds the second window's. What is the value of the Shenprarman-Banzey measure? -10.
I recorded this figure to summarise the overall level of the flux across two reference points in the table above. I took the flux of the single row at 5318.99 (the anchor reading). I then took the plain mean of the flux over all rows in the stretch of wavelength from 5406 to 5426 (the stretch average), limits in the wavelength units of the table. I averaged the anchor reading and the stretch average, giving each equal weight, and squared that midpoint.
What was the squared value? 333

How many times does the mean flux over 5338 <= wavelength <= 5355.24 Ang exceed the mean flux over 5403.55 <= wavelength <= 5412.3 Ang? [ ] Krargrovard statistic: 1.07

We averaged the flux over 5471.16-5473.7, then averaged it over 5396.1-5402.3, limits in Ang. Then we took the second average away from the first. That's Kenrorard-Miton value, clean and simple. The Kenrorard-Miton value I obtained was 1.1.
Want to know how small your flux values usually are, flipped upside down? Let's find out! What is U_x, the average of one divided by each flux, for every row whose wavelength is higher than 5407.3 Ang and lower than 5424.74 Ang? 0.0561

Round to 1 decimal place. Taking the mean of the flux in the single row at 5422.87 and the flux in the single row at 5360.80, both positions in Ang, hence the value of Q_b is 18.8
